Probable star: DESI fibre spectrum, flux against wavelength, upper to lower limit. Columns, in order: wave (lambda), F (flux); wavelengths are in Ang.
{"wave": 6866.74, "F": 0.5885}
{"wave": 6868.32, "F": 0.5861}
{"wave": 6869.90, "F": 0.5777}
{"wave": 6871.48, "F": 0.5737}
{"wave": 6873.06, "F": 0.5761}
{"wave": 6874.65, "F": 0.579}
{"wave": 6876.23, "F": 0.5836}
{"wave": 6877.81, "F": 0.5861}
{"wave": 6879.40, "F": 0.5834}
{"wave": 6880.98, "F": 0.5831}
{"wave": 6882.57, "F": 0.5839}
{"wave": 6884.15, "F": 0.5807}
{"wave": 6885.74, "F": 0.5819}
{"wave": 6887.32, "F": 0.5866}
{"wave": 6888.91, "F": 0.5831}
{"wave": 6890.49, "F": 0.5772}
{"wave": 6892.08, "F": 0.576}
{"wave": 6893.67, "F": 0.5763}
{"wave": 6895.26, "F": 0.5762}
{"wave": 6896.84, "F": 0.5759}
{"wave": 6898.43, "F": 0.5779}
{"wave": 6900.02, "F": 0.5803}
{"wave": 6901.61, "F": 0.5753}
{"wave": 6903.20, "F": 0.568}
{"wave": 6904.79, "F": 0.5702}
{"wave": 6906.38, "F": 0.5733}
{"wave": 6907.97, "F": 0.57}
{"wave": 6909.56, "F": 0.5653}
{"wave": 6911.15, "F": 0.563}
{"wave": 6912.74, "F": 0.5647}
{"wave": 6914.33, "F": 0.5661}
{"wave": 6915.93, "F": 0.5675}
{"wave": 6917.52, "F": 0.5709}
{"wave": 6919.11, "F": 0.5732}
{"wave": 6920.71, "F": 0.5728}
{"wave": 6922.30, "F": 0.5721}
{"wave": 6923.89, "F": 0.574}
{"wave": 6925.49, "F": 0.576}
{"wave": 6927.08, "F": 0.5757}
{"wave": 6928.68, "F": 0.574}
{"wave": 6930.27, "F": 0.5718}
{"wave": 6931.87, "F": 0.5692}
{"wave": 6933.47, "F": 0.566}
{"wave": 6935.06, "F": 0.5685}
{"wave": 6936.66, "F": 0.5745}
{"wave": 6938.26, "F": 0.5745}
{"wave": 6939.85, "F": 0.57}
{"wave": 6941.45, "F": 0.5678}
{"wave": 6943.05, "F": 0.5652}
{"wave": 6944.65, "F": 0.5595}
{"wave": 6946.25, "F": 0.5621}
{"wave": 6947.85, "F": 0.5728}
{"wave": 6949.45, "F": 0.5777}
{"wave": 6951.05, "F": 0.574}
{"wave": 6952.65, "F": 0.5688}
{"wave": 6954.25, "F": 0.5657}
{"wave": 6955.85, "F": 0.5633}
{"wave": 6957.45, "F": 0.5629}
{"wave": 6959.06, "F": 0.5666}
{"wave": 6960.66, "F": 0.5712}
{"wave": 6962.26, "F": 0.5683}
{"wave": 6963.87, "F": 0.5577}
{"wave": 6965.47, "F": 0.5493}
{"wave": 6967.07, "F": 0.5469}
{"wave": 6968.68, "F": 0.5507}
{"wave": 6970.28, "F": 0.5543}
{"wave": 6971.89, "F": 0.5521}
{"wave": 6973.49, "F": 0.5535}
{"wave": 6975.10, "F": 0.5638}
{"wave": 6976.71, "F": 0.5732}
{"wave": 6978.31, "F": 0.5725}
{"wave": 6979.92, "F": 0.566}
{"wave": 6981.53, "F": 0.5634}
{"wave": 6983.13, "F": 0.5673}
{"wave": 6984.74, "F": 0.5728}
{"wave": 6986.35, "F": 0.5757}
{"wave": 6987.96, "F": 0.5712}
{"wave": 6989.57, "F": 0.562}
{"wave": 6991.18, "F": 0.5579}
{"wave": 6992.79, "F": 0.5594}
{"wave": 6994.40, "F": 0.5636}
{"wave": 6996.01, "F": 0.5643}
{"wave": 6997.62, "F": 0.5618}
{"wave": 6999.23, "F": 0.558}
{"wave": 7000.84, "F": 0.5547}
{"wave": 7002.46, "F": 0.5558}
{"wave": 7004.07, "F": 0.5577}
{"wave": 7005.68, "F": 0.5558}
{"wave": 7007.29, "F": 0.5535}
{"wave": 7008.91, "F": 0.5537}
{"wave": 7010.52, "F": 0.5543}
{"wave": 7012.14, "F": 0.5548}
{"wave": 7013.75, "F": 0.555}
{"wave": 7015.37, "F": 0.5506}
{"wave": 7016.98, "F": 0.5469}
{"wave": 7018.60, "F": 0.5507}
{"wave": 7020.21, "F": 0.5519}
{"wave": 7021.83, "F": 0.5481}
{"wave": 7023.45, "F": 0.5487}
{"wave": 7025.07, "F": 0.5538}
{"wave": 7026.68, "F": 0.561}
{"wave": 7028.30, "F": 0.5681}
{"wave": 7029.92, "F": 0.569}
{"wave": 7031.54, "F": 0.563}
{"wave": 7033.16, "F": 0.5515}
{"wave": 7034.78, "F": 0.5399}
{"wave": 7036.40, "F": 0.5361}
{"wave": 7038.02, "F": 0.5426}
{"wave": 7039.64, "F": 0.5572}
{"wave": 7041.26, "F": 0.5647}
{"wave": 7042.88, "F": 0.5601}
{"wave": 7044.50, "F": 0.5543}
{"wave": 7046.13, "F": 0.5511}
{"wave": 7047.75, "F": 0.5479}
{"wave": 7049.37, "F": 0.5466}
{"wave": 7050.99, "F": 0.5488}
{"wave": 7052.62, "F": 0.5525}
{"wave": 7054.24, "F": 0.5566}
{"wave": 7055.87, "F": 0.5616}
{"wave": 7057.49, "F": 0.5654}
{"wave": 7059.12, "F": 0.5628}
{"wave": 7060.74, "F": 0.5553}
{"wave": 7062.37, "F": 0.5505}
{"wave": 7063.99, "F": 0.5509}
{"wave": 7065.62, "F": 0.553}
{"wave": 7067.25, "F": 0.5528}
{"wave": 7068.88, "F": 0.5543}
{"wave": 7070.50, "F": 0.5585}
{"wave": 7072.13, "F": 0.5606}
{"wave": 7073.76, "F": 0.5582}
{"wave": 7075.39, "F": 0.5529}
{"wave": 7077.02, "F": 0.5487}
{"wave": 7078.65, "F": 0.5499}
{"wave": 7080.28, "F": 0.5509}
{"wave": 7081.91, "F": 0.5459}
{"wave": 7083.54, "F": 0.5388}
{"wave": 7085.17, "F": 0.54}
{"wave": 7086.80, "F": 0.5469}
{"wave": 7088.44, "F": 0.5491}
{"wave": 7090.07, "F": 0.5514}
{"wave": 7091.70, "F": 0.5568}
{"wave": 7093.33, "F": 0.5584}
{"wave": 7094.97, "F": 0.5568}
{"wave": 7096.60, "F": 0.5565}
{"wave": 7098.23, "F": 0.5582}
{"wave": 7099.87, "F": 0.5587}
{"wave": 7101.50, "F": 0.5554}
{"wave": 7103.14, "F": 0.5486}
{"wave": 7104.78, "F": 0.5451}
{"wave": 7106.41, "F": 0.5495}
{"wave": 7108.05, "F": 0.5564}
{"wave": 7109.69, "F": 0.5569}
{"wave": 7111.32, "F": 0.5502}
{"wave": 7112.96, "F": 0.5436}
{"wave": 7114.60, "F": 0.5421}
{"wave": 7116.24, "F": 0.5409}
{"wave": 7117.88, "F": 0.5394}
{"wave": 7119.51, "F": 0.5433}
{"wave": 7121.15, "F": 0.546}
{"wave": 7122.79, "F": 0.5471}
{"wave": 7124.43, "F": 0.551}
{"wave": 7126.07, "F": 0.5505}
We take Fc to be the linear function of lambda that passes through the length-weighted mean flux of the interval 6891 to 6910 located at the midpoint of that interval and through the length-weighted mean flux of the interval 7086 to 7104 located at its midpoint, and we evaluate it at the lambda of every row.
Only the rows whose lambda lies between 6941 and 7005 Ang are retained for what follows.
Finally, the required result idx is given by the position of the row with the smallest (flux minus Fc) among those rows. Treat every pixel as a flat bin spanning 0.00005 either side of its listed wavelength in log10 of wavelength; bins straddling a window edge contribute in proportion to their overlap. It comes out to 6967.07 Ang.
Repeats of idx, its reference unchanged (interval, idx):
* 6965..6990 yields 6967.07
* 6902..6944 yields 6911.15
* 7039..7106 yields 7083.54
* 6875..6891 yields 6890.49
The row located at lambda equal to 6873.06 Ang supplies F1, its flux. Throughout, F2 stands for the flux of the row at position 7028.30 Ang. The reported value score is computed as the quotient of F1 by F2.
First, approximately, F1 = 0.5761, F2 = 0.5681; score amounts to 1.01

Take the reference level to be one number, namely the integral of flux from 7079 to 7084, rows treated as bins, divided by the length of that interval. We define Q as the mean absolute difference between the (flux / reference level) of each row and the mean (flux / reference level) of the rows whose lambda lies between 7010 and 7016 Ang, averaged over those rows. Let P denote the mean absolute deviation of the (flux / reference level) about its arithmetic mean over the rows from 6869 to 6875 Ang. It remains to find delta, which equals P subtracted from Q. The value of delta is -0.0003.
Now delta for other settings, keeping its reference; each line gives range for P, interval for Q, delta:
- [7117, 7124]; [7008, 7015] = -0.0039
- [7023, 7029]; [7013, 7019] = -0.0083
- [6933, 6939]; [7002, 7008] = -0.0046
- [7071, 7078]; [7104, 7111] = 0.0007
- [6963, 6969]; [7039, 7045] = 0.0001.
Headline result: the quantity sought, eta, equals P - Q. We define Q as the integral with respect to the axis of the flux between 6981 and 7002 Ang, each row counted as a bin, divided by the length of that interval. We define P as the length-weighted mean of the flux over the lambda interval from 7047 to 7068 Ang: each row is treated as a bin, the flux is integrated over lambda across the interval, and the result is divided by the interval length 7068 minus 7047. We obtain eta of -0.010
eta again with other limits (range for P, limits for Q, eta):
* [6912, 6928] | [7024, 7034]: 0.011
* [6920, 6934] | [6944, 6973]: 0.010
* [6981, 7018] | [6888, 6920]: -0.013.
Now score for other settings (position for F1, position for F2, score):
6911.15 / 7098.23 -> 1.01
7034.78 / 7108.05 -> 0.97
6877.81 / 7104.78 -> 1.08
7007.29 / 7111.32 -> 1.01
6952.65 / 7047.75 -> 1.04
